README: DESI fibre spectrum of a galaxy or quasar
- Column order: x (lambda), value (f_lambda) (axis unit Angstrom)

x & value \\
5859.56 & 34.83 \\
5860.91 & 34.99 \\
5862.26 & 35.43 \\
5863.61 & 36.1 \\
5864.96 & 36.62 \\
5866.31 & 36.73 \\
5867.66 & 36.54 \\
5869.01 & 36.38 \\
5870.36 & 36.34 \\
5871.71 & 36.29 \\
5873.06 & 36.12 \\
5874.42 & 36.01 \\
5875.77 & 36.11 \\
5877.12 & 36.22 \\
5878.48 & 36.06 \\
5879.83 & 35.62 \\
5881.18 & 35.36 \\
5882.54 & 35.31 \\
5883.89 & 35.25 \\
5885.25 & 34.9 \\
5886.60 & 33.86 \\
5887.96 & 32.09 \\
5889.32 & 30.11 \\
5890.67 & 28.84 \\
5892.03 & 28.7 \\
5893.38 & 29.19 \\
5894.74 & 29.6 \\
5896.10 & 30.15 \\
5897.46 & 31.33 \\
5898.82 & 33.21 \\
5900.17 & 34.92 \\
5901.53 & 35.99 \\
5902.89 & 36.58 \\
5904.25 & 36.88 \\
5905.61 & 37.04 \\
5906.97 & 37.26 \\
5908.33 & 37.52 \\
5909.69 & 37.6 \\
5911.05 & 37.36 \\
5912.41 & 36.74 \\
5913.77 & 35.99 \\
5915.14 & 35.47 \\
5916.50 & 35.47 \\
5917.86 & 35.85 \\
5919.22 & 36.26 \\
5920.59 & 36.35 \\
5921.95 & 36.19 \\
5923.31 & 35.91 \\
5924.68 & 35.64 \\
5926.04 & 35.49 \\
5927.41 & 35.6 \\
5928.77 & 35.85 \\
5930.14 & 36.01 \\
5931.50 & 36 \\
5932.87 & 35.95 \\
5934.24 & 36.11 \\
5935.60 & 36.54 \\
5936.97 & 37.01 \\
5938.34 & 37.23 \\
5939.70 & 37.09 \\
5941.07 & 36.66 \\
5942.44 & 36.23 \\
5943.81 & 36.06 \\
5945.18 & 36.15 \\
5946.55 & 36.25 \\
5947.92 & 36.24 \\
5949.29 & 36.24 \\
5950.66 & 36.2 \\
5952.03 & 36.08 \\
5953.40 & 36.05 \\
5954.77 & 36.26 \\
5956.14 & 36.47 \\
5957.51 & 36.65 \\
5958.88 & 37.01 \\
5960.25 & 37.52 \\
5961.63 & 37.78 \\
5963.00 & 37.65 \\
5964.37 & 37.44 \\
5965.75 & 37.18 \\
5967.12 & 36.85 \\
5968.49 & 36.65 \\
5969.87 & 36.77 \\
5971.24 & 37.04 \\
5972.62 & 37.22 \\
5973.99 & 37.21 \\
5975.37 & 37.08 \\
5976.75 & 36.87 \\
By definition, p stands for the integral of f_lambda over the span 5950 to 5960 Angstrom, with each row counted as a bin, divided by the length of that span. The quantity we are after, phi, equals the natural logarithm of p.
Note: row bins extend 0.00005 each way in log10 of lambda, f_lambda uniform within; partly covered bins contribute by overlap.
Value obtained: 3.60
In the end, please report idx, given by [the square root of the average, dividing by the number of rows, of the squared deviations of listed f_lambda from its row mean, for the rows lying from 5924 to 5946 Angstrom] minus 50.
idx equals -49.5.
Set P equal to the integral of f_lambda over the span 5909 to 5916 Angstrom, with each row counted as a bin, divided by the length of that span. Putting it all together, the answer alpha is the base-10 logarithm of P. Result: 1.563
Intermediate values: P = 36.6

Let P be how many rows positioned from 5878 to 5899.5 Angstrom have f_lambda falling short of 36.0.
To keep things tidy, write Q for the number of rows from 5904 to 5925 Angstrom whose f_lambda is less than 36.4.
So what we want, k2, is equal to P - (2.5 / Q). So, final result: 15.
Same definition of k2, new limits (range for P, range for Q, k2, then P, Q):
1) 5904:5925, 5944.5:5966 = 6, 6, 8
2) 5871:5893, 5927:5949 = 10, 10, 11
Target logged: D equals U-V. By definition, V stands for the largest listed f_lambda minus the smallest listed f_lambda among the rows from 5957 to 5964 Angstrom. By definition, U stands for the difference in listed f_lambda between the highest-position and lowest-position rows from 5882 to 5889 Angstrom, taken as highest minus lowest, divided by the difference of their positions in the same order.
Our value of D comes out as -1.7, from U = -0.59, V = 1.1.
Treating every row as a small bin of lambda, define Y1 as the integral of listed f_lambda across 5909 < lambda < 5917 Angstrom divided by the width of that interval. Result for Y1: 36.5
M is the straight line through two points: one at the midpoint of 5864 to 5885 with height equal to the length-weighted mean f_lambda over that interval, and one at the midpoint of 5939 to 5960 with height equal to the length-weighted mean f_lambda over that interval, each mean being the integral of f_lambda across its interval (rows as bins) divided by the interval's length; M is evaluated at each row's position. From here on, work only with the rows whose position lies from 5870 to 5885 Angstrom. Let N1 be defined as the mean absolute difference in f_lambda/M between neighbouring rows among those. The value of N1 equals 0.004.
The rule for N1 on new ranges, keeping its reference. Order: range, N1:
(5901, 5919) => 0.009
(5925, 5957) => 0.005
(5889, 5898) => 0.019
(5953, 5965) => 0.007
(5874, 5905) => 0.020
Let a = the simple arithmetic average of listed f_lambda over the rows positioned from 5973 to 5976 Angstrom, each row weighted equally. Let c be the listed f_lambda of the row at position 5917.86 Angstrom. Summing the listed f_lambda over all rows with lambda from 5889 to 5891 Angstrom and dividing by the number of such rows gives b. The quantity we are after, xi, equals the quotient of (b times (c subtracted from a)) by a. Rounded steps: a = 37.1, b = 29.5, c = 35.85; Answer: 1.0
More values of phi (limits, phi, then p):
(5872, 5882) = 3.58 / 35.9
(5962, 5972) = 3.61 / 37.1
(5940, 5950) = 3.59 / 36.3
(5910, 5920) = 3.59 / 36.2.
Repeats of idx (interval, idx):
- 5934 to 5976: -49.5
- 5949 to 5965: -49.4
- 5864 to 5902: -47.3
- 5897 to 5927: -48.6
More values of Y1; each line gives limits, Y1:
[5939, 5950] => 36.4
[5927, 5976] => 36.6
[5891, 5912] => 34.2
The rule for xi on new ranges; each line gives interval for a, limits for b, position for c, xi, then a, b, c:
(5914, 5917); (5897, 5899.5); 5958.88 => -1.4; 35.5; 32.3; 37.01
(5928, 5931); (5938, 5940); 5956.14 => -0.6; 35.9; 37.2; 36.47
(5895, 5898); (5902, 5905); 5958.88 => -7.5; 30.7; 36.7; 37.01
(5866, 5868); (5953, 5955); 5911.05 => -0.7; 36.6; 36.2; 37.36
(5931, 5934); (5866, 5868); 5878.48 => -0.1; 36.0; 36.6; 36.06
